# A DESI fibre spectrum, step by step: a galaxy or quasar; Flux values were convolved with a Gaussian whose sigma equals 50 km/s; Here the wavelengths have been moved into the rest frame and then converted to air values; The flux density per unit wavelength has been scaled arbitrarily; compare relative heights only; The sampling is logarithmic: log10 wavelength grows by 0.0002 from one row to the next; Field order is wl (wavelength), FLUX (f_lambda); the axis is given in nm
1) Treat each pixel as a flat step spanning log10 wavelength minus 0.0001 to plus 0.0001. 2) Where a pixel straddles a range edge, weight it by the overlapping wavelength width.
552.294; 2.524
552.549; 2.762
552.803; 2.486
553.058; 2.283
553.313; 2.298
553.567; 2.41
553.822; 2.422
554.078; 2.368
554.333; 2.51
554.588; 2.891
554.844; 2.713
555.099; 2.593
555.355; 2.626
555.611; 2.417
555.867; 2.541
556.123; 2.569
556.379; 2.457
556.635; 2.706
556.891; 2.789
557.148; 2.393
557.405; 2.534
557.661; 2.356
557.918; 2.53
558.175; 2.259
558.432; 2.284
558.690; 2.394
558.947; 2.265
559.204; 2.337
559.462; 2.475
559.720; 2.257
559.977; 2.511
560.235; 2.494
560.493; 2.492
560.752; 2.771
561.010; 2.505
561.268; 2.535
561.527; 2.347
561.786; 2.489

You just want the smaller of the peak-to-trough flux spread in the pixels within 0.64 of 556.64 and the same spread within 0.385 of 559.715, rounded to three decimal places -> 0.254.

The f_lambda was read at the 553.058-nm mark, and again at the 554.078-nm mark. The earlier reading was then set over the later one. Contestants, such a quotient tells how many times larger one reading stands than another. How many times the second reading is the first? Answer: 0.96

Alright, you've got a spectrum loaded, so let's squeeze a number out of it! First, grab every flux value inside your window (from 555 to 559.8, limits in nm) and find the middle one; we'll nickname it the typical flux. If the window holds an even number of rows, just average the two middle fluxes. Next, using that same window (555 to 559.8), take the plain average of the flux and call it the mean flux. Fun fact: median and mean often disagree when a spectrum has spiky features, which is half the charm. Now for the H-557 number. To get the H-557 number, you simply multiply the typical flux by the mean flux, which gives 6.05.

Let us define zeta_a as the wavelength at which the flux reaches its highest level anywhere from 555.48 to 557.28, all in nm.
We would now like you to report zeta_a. 556.891 nm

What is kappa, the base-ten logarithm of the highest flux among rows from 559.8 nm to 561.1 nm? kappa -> 0.443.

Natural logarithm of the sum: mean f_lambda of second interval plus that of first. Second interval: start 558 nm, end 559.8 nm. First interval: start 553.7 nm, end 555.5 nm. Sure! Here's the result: 1.59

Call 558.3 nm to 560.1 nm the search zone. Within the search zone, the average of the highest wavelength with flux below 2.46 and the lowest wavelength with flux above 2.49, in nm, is 559.85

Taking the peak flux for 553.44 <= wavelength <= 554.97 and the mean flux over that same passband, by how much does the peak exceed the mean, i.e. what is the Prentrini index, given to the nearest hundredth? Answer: 0.34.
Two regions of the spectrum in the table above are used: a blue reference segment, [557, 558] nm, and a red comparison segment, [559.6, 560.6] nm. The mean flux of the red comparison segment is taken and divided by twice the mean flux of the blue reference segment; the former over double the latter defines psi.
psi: 0.497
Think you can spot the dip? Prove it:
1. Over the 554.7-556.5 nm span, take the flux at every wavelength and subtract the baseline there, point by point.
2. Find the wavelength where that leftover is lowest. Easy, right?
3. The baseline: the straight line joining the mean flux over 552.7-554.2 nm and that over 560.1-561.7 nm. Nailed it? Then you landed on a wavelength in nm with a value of 555.611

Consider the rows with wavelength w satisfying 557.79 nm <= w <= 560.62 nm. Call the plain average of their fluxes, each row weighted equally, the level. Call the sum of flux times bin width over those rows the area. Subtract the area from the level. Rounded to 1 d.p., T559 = -4.4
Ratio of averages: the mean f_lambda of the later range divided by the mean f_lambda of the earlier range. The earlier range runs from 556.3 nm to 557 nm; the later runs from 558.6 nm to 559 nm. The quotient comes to 0.88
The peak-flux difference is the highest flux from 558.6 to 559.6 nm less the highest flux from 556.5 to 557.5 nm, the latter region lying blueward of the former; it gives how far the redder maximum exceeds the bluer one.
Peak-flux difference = -0.31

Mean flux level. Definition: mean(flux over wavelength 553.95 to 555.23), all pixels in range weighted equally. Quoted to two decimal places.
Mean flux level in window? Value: 2.61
